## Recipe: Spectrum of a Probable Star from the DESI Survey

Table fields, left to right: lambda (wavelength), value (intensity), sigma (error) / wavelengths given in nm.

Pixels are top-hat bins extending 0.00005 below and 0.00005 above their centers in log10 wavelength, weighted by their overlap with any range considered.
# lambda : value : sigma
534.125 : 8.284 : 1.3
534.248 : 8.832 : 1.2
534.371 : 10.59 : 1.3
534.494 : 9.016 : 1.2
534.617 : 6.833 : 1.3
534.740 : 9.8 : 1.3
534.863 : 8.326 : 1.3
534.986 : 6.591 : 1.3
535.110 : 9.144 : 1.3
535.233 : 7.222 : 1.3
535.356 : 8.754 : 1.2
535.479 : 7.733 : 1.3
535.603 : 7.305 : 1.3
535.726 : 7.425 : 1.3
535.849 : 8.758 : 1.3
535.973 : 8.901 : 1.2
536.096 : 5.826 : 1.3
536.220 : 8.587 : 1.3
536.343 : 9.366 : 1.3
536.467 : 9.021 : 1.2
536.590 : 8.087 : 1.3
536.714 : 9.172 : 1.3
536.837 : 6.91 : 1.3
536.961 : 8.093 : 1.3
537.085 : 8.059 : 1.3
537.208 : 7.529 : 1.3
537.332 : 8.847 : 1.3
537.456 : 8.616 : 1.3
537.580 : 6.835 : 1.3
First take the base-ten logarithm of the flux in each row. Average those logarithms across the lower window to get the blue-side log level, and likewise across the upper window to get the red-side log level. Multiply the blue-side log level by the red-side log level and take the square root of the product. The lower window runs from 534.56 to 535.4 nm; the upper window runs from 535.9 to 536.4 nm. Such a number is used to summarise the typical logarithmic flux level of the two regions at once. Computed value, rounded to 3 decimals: 0.904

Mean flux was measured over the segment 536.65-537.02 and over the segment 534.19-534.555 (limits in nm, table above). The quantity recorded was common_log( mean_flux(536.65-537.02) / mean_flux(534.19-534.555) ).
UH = -0.071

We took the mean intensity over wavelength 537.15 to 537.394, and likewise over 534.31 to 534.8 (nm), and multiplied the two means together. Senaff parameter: 74.2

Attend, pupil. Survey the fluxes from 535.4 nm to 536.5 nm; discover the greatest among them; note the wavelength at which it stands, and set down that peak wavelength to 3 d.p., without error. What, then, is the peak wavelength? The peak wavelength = 536.343 nm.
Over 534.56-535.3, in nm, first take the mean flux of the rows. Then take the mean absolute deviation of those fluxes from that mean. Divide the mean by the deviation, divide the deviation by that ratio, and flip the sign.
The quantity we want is -0.15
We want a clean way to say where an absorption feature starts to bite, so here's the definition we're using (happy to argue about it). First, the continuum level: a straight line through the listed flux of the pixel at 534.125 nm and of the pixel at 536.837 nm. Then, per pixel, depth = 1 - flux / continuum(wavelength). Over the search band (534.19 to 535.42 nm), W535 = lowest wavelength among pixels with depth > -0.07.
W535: 534.617 nm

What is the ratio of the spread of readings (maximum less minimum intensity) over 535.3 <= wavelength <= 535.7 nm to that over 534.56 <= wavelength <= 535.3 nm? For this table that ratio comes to 0.45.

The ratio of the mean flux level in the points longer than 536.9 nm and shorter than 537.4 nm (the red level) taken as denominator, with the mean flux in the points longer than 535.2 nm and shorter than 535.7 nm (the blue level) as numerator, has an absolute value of 0.95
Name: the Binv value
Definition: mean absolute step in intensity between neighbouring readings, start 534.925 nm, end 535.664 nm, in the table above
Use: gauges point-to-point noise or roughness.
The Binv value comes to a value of 1.5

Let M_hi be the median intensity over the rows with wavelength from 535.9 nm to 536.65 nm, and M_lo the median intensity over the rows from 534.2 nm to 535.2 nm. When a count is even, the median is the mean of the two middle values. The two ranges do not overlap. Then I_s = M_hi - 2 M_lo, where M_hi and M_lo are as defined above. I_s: -9.1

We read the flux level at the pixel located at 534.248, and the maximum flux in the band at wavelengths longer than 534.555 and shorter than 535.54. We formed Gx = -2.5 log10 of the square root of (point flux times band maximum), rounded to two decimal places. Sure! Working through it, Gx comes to -2.42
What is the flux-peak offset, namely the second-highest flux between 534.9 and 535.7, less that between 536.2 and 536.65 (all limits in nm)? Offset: -0.27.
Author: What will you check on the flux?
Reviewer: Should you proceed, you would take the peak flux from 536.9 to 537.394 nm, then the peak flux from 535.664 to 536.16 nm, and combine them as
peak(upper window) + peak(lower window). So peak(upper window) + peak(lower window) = 17.7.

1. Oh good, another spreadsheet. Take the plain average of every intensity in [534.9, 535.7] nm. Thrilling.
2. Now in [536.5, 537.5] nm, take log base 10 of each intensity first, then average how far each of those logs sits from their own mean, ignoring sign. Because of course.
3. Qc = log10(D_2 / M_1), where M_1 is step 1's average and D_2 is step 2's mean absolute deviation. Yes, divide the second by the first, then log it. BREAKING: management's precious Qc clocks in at -2.44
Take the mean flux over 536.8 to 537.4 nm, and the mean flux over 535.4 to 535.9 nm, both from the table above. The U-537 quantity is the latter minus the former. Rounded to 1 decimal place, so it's -0.1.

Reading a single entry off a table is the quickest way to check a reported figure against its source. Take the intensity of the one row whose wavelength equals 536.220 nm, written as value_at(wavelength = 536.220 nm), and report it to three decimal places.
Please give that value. 8.587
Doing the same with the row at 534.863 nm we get 8.326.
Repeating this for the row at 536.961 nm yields 8.093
